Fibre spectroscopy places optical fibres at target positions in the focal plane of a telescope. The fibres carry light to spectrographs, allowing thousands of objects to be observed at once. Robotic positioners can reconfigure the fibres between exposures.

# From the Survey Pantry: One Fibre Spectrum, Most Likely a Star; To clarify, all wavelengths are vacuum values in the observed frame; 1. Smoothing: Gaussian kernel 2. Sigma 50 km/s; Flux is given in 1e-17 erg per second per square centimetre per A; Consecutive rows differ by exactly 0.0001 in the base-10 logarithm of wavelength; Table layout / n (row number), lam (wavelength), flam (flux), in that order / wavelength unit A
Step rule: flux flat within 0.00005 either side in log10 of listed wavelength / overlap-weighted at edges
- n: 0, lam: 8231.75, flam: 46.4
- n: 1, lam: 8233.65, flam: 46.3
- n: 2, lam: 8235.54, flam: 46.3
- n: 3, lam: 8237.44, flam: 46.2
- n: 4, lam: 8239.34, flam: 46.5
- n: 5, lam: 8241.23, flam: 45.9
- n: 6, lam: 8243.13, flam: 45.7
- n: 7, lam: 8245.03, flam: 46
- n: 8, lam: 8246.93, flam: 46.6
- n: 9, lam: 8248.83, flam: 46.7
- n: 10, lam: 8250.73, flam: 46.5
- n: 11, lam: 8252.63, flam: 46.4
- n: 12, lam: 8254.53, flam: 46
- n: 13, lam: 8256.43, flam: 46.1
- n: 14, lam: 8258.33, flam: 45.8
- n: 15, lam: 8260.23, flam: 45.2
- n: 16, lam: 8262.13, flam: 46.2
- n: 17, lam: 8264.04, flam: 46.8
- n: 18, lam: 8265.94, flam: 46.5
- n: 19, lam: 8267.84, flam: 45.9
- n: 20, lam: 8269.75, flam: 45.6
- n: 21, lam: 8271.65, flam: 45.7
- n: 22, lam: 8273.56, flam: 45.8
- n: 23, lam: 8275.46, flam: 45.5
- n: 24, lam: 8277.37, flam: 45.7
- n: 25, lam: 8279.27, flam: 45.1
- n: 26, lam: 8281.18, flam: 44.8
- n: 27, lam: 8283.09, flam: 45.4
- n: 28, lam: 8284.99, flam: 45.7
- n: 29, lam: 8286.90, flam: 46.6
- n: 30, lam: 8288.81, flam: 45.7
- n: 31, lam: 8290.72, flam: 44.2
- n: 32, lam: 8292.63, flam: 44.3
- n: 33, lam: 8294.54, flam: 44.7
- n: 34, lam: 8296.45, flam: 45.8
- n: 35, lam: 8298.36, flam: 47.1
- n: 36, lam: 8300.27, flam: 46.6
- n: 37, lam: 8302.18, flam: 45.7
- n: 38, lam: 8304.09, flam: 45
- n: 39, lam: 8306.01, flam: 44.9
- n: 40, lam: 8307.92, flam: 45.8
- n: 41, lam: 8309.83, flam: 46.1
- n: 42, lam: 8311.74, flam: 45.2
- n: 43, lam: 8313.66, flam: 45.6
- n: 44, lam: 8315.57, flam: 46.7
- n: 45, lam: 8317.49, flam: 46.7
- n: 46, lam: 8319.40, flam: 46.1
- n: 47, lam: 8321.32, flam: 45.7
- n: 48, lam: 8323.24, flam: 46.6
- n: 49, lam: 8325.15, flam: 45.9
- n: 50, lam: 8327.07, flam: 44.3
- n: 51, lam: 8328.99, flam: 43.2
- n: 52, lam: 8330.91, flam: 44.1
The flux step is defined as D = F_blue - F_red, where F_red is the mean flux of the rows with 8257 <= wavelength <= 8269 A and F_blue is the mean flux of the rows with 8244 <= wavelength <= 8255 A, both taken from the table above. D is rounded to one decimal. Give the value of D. 0.3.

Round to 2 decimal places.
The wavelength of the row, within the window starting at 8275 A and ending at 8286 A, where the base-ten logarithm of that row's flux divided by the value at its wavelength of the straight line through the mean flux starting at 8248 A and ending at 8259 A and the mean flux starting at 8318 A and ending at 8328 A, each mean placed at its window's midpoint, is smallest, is 8281.18 A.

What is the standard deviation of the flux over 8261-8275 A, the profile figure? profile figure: 0.4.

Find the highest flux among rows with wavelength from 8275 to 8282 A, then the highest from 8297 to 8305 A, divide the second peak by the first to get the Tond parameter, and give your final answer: 1.03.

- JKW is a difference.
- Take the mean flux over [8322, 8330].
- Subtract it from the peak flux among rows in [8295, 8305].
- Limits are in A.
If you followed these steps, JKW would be 2.1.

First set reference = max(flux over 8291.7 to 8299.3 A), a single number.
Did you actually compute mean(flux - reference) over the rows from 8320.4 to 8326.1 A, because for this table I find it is -1.0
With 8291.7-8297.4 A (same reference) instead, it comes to -2.2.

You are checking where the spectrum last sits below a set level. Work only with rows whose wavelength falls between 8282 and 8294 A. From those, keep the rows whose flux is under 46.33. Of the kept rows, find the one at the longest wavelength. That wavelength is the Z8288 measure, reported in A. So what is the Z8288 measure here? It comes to 8292.63 A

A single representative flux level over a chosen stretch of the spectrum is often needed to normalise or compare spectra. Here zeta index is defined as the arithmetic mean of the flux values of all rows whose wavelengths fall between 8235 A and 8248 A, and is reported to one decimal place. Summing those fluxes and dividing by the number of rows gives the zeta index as 46.2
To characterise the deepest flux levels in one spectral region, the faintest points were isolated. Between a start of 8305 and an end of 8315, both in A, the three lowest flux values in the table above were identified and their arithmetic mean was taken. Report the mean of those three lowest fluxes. 45.2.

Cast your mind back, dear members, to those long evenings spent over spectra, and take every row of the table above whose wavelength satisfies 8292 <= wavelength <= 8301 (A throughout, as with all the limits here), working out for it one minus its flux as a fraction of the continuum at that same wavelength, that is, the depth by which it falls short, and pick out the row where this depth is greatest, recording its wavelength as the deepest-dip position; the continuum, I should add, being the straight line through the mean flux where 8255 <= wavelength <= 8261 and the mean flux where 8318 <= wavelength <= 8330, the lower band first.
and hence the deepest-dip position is 8292.63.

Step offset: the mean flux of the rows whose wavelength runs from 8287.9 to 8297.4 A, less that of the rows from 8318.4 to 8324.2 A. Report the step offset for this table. -1.2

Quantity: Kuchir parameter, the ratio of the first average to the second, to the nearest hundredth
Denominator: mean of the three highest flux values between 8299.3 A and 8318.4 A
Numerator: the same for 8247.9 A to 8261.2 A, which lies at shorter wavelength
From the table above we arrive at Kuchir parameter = 1.00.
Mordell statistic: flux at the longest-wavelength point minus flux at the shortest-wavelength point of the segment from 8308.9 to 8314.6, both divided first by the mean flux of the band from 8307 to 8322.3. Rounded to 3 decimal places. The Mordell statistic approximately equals -0.011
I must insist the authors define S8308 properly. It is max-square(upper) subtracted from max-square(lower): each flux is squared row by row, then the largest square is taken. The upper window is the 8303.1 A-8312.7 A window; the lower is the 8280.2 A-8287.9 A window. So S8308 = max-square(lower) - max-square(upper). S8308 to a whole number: 46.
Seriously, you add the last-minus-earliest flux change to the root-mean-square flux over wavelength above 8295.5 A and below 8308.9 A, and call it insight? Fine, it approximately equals 45.8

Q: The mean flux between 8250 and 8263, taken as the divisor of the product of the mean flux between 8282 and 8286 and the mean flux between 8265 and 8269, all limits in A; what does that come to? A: 45.7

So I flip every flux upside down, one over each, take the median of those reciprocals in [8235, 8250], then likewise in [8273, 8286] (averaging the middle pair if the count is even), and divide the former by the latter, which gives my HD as 0.98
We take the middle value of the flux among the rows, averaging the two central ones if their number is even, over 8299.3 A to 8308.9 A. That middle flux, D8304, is 45.7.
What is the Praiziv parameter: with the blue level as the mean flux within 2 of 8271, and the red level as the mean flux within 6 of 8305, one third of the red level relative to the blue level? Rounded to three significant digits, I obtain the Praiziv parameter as 0.334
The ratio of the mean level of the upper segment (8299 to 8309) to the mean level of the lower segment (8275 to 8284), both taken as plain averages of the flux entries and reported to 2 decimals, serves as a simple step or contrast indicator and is 1.01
